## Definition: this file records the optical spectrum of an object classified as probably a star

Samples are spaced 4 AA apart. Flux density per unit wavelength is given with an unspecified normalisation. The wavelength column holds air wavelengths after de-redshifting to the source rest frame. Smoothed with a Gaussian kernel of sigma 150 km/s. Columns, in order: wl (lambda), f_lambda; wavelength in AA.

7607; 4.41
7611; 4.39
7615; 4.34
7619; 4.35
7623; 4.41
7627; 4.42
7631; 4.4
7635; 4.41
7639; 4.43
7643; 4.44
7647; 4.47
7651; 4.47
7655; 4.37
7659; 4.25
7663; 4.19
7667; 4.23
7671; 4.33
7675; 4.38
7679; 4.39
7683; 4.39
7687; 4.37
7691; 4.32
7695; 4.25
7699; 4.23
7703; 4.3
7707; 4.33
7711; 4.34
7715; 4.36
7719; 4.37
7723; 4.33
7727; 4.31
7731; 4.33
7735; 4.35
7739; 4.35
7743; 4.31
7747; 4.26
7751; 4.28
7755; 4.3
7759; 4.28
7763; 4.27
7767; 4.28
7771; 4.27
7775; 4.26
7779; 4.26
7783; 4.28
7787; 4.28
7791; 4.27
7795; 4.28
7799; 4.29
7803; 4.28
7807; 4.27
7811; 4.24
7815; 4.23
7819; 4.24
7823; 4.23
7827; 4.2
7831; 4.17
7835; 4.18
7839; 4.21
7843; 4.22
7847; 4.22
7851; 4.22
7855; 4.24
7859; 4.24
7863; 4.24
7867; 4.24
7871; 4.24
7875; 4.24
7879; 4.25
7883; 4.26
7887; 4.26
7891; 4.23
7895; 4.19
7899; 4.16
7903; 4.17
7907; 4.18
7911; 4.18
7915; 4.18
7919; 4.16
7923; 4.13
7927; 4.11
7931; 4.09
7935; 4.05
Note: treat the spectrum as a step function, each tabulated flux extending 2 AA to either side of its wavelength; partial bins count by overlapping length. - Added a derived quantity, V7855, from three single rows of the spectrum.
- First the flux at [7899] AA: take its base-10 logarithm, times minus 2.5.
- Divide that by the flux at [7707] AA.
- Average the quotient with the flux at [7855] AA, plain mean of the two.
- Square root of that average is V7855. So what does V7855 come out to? 1.39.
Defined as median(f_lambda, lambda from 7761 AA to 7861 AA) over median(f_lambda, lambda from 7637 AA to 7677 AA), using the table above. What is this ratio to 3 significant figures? 0.969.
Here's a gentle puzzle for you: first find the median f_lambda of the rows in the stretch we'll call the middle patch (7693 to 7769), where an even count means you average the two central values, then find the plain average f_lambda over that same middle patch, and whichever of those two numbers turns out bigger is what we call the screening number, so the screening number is 4.31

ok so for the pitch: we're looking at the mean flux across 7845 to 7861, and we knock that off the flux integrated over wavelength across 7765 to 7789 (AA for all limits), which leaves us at 98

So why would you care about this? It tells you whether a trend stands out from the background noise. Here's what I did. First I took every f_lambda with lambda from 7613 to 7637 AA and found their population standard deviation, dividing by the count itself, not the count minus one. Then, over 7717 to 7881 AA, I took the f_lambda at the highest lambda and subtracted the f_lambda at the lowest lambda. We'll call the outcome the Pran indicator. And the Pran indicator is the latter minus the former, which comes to -0.151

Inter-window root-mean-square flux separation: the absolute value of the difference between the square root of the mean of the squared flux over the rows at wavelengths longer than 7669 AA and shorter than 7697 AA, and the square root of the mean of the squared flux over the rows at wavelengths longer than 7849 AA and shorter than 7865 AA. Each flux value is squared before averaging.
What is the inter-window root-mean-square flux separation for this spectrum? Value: 0.112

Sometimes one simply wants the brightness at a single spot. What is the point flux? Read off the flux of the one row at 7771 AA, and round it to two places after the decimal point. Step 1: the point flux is 4.27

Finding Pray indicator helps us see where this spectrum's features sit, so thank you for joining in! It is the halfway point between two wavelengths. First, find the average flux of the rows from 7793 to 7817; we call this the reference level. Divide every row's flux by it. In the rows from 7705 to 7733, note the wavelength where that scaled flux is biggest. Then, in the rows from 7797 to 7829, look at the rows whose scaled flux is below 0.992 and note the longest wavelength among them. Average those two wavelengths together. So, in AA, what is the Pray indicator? 7773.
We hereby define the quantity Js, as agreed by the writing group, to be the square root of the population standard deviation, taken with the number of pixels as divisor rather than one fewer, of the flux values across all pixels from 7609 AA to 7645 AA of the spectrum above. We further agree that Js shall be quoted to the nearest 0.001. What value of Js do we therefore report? 0.179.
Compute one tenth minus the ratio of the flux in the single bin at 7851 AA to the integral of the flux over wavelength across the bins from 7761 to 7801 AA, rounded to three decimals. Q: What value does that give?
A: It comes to 0.075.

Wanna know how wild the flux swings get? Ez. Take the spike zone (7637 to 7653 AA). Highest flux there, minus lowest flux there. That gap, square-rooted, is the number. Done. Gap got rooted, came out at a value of 0.20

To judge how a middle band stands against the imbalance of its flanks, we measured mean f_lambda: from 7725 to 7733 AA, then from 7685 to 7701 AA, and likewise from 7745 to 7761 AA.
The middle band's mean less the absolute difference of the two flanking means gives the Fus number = 4.31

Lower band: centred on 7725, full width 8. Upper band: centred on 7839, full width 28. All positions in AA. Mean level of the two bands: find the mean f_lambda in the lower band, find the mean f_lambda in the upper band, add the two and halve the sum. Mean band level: 4.26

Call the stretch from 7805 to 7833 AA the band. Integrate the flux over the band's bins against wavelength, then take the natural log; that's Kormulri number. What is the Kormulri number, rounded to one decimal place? 4.8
